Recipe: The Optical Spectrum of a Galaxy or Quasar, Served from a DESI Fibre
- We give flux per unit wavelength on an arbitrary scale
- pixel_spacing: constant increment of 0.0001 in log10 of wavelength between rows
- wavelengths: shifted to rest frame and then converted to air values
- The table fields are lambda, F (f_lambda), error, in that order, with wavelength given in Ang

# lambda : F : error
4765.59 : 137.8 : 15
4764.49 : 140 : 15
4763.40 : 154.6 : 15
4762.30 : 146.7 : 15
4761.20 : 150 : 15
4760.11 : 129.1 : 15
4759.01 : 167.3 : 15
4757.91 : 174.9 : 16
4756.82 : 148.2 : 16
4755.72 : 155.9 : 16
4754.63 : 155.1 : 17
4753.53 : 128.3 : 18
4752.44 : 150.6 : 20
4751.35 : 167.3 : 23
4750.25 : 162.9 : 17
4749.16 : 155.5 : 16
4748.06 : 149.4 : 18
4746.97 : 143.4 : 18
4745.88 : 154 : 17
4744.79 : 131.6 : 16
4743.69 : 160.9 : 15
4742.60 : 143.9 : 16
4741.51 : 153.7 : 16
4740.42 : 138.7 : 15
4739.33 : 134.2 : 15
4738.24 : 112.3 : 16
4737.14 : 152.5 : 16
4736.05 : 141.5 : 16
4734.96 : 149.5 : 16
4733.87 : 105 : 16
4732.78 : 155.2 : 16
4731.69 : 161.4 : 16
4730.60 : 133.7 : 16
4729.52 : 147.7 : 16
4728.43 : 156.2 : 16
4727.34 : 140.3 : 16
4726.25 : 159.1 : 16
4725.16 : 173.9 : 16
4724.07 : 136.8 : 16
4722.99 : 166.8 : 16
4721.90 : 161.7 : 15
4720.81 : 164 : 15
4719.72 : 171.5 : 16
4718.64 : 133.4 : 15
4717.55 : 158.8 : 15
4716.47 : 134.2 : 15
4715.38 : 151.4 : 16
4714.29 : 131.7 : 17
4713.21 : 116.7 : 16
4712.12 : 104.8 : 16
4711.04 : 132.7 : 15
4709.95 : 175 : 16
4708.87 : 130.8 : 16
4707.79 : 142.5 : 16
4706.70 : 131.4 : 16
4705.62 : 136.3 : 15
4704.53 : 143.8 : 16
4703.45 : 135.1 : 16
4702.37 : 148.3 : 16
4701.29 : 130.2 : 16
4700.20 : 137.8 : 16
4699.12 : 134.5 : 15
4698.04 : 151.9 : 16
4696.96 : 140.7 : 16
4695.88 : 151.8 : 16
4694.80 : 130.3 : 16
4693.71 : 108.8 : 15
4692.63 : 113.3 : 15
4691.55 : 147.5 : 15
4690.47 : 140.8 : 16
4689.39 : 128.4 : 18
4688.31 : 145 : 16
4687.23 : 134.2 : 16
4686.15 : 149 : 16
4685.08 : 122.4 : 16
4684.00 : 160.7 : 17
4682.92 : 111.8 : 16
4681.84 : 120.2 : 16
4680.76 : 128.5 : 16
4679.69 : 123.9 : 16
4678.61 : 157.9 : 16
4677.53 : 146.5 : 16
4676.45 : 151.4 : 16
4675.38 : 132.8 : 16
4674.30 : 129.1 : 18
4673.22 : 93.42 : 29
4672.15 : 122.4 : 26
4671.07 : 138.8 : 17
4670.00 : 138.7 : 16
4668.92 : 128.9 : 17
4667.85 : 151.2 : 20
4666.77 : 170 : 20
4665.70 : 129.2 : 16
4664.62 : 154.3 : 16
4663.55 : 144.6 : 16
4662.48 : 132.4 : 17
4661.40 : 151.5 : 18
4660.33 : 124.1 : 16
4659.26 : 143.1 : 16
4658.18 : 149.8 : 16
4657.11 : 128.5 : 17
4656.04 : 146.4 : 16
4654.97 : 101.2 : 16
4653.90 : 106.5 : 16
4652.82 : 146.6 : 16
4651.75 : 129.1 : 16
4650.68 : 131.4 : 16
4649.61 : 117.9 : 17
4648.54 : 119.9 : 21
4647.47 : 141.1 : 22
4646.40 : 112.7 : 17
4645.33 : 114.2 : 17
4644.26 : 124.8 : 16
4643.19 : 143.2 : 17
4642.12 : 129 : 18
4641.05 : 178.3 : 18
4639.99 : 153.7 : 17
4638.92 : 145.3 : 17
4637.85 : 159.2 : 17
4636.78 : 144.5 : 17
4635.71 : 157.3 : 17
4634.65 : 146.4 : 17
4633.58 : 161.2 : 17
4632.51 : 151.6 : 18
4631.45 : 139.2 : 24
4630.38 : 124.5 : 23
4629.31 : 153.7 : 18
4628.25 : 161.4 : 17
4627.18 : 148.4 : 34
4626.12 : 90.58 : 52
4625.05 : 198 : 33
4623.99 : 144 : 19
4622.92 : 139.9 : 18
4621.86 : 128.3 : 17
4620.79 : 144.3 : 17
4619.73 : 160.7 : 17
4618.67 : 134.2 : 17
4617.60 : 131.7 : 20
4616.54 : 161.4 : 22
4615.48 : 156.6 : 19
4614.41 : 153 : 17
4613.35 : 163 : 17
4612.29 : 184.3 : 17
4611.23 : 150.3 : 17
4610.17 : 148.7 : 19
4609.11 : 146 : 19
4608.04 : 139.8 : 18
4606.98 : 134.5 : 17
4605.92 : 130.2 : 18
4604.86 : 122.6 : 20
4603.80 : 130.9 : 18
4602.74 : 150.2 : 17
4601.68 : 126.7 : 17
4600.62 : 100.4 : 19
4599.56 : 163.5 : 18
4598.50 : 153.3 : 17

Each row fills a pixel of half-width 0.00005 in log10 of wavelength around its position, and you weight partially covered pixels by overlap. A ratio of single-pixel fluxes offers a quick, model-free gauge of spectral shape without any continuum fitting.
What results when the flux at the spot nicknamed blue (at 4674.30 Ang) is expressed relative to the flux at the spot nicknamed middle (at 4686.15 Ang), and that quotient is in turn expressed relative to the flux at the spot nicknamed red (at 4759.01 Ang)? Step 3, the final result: 0.0052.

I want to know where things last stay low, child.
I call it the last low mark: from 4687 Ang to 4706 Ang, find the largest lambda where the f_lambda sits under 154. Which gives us 4705.62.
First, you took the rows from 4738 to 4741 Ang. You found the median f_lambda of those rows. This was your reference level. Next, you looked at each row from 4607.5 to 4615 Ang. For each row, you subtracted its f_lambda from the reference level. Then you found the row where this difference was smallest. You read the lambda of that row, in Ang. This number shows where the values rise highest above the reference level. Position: 4612.29 Ang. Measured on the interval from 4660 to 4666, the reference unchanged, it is 4664.62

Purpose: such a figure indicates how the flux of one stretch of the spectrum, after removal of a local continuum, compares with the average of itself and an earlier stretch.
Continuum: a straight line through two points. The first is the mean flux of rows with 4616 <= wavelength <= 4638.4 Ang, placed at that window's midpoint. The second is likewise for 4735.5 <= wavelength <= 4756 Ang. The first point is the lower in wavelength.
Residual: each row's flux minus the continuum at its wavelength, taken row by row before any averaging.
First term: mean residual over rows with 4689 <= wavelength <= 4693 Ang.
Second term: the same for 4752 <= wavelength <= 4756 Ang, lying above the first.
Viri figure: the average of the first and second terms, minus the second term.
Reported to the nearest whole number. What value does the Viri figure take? -7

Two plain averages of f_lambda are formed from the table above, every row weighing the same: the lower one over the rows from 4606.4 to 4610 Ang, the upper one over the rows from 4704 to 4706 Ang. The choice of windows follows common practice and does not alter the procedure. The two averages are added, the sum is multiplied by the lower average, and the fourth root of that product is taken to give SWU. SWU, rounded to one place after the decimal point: 14.1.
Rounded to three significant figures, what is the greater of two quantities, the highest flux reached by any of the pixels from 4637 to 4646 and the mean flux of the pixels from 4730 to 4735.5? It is 178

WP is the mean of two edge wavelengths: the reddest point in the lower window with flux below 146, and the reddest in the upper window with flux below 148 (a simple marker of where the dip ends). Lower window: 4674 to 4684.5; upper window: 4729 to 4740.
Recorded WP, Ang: 4711.1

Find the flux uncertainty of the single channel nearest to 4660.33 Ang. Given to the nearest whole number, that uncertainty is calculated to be 16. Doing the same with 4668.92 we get 17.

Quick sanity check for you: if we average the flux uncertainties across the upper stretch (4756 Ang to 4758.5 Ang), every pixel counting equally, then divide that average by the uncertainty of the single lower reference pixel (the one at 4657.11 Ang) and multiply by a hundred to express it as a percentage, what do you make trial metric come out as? 94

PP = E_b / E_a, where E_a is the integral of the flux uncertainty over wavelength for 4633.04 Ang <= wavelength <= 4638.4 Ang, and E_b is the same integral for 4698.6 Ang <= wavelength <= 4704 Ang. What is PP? 0.94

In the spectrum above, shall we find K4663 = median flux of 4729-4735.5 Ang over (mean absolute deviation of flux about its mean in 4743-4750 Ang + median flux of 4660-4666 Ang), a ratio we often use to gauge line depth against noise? 1.02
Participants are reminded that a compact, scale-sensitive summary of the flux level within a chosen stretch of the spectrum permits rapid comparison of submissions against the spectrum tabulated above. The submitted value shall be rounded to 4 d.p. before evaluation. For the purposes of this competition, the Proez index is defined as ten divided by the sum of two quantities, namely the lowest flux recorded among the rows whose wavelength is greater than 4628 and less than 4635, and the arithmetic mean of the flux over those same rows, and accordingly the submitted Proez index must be 0.0367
